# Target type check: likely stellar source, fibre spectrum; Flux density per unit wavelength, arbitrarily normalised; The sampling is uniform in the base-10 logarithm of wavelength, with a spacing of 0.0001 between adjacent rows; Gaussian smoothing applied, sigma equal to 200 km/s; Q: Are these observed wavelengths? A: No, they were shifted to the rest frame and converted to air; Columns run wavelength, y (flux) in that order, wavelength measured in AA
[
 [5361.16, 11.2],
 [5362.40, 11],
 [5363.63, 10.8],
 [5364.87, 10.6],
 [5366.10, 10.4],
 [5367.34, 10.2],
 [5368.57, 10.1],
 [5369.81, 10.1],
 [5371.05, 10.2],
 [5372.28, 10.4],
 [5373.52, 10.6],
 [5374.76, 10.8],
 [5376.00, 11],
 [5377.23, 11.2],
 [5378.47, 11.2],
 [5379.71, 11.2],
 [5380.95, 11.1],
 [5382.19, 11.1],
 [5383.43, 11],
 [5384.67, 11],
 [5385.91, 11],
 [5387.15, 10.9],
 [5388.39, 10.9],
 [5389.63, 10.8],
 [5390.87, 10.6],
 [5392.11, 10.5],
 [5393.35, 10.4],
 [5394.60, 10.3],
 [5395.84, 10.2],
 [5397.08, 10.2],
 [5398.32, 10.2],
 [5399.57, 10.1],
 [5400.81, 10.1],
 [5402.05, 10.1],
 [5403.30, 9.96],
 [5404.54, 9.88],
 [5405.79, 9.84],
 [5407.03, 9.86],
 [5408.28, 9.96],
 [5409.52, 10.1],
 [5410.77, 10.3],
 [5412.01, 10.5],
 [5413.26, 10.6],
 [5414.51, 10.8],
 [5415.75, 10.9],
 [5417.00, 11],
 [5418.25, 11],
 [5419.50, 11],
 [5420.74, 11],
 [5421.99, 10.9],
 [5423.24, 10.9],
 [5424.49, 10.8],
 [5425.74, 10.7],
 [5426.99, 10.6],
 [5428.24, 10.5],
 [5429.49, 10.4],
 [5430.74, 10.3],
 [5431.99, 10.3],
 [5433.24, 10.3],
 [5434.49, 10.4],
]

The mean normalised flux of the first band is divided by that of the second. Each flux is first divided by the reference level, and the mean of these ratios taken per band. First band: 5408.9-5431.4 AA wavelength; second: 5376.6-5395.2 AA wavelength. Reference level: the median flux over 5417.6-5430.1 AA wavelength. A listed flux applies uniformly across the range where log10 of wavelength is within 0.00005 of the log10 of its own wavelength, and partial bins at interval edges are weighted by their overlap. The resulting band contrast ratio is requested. 0.98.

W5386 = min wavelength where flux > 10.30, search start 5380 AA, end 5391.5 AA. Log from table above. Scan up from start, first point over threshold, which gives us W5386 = 5380.95 AA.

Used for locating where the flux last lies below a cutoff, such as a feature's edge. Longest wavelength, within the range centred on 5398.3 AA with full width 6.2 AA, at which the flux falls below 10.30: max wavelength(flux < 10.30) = 5400.81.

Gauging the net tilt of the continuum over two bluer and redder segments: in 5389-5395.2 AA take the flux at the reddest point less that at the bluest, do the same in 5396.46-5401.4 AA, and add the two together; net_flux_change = -0.6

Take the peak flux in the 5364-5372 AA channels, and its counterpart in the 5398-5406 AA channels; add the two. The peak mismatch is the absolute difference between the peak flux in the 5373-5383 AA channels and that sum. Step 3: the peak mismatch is 9.6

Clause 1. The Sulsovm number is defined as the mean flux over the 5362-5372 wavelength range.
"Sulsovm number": 10.42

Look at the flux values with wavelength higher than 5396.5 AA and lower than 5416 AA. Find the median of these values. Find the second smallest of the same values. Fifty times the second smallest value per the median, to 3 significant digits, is 48.8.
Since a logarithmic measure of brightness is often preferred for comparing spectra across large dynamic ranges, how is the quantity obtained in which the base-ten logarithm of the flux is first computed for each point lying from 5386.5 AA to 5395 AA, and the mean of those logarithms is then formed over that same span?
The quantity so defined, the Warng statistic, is 1.03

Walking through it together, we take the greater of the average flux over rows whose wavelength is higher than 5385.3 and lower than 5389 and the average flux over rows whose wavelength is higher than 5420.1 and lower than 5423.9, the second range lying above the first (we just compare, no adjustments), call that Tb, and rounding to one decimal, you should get 10.9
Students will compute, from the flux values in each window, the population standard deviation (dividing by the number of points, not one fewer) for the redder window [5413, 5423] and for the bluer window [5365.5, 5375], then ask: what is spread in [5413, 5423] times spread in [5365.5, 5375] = 0.031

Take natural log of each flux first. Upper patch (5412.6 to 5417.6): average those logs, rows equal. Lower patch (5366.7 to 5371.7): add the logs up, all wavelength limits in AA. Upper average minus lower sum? -6.89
